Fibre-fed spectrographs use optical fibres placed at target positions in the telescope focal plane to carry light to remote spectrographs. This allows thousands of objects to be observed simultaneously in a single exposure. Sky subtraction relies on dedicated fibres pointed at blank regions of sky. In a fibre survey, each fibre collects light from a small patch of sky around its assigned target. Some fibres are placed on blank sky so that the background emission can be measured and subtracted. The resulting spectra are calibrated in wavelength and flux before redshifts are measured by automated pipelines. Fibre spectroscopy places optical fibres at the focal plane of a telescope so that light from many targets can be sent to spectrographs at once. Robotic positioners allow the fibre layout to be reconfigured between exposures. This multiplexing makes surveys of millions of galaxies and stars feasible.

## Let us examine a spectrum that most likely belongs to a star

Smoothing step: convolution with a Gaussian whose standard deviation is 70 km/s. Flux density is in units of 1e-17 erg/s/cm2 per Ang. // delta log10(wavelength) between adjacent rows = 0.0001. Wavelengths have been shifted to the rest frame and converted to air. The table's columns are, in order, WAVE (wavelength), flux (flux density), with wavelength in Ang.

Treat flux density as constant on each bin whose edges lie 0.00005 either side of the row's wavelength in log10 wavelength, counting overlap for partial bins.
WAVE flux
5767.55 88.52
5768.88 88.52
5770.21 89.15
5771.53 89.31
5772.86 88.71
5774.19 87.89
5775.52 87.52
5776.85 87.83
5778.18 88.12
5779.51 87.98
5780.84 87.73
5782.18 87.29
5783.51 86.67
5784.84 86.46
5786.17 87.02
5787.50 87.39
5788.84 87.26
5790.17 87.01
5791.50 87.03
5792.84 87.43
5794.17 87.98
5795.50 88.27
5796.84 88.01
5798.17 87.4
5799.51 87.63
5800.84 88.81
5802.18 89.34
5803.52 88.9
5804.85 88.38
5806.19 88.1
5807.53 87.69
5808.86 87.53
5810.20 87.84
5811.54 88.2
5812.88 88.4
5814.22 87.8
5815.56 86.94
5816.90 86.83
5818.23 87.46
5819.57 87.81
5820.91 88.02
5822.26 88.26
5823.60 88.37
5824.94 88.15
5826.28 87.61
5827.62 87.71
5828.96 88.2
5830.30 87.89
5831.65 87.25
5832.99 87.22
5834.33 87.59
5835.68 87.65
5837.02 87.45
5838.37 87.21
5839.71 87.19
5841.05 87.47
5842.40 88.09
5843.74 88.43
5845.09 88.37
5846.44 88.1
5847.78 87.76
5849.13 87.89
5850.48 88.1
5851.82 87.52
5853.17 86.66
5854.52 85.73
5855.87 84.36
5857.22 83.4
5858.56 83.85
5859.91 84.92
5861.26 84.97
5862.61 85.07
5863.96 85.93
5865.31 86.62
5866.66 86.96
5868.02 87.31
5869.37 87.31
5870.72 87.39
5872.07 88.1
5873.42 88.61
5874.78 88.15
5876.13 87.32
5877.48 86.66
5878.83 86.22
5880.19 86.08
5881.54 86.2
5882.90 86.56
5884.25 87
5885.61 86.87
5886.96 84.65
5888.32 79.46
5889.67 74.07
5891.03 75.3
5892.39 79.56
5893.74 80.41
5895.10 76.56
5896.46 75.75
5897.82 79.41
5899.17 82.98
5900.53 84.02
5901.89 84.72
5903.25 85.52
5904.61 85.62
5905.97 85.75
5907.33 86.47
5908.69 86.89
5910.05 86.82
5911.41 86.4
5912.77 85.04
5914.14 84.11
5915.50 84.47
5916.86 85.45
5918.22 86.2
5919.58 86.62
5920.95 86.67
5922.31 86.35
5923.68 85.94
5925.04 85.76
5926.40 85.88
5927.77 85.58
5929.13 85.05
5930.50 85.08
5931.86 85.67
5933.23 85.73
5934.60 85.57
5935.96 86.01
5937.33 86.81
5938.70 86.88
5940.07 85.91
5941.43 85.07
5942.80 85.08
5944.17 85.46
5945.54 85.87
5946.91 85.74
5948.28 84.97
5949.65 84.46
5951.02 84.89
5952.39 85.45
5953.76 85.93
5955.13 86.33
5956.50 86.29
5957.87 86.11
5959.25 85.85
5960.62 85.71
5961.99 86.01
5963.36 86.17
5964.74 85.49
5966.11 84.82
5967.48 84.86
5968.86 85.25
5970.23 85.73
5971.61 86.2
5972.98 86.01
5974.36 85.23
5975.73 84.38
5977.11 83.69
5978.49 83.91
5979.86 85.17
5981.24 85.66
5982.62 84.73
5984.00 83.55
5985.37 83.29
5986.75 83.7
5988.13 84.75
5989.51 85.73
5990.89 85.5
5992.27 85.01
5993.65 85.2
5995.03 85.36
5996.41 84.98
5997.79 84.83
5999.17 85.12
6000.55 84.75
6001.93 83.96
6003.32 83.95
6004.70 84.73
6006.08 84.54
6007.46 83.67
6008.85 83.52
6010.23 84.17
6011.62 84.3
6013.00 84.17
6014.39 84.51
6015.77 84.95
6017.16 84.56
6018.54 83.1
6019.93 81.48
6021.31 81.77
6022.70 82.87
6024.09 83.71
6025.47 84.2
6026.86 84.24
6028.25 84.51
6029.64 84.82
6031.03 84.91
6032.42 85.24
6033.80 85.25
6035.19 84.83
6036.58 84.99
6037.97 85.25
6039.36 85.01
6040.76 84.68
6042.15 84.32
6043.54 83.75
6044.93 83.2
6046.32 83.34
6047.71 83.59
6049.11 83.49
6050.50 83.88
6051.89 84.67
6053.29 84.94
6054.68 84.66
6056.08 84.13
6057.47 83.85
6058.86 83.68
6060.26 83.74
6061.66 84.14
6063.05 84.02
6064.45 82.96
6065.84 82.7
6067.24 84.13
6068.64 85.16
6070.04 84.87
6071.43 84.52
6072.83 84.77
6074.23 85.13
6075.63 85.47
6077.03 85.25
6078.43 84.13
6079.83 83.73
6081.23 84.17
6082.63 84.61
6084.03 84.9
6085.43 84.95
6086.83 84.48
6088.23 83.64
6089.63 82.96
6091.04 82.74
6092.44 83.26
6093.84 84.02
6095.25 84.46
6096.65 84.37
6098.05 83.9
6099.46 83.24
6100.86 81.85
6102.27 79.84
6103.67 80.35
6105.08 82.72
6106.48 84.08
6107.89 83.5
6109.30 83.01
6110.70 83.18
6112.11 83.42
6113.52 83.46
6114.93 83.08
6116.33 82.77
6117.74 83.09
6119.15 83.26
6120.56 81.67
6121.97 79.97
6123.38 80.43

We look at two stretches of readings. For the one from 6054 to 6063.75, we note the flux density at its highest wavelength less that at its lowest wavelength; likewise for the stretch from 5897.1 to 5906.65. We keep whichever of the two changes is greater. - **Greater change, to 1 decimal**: 6.3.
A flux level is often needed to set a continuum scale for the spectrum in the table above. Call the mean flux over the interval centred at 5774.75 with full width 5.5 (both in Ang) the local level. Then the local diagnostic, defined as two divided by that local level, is 0.0227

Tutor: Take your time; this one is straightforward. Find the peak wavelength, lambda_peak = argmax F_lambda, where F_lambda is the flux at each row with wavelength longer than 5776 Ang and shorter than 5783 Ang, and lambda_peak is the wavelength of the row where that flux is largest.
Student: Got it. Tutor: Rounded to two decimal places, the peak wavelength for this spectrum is 5778.18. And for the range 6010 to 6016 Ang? 6015.77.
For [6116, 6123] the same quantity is 6119.15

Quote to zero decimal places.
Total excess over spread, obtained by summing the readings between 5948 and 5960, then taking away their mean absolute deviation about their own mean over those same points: 770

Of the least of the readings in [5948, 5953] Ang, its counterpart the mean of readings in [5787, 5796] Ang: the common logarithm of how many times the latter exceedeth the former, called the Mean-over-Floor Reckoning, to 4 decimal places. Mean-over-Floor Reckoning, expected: 0.0153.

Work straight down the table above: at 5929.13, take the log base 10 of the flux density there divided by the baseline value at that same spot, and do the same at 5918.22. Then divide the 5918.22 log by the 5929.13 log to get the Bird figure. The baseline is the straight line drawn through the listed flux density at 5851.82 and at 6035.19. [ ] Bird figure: 0.3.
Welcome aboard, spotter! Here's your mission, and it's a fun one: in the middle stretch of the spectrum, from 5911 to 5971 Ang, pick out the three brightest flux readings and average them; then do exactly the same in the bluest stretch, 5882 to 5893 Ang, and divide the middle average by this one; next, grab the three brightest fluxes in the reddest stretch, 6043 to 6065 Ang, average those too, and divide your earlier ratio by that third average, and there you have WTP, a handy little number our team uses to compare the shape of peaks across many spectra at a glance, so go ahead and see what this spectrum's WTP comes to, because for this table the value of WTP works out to 0.0118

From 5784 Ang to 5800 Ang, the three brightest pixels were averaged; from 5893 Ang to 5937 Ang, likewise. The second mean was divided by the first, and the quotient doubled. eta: 1.97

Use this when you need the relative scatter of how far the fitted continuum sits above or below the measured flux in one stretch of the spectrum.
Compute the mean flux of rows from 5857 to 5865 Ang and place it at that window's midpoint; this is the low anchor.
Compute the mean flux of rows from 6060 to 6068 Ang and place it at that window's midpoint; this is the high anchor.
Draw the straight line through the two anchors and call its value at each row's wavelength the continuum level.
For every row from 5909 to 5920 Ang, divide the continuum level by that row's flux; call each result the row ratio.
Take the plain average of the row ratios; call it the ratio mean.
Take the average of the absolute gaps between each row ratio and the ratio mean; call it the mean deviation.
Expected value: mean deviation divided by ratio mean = 0.0102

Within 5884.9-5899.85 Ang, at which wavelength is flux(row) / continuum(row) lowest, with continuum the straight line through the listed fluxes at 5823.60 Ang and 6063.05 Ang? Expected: 5889.67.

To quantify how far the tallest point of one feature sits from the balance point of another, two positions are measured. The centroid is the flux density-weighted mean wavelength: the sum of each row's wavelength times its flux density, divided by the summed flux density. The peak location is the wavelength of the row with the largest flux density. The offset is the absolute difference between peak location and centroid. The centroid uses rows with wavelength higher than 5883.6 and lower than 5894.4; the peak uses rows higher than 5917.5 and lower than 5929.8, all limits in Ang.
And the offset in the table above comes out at 32.1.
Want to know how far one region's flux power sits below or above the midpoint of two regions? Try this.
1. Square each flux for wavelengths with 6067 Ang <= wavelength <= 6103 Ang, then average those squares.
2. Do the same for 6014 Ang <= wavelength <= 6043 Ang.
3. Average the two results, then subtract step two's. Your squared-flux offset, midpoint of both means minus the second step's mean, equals -19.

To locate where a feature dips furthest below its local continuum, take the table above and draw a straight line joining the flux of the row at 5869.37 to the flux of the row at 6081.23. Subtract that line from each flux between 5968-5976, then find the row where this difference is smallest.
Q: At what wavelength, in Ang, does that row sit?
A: 5975.73 Ang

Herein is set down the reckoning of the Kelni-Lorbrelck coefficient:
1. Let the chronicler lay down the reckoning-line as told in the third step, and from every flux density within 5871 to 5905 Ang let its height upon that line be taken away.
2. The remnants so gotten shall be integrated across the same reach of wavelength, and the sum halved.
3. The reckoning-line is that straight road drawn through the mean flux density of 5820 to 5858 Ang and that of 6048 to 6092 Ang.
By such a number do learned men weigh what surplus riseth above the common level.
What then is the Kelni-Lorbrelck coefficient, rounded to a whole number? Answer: -56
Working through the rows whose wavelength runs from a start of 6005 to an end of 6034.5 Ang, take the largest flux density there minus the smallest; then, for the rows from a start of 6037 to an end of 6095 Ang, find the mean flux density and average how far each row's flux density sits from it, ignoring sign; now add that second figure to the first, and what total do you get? 4.4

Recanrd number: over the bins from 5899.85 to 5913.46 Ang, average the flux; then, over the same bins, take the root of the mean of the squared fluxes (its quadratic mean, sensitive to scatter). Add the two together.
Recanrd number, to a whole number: 171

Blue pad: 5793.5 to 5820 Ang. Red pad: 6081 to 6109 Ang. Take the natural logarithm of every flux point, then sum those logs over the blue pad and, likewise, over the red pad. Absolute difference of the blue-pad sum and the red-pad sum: 1.1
